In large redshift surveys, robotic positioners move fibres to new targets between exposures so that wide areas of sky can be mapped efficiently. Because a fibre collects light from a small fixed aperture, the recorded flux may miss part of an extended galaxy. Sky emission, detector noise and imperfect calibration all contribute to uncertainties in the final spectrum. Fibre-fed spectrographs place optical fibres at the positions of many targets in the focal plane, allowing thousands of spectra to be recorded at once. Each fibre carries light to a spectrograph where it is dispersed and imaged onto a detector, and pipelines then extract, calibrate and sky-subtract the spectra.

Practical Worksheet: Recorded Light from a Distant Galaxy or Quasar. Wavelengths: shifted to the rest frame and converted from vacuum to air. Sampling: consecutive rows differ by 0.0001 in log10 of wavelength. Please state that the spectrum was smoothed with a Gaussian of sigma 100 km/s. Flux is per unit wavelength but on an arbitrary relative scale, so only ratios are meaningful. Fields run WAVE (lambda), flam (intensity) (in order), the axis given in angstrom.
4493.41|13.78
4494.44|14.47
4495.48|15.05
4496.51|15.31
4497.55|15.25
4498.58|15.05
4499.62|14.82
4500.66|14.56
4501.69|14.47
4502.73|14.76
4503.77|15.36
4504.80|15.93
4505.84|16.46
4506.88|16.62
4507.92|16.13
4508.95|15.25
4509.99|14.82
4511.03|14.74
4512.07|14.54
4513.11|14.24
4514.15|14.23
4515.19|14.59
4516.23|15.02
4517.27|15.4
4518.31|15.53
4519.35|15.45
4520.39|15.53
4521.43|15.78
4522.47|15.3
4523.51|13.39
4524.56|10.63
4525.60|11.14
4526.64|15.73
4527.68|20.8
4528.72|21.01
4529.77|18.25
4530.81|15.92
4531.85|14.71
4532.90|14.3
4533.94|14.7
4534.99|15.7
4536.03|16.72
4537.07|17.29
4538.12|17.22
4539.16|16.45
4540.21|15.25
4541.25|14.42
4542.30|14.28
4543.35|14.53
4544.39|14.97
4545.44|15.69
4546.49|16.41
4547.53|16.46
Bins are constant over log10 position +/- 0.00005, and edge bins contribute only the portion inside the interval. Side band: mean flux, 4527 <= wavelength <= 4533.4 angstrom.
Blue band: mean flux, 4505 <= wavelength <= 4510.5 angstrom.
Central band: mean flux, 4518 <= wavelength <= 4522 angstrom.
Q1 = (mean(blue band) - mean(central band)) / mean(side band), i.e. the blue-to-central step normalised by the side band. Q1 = 0.016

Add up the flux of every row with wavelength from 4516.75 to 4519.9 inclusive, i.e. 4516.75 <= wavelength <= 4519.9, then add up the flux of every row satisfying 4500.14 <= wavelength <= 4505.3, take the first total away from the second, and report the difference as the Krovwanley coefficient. 29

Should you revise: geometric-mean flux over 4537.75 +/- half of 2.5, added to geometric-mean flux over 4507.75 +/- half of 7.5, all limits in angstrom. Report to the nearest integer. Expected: 33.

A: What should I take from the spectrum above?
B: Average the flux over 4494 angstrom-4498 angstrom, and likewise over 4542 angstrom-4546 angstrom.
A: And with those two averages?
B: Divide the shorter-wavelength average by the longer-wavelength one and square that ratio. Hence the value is 1.02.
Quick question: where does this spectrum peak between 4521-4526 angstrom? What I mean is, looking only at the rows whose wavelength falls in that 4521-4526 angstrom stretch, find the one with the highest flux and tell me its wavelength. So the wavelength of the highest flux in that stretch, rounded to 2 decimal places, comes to 4521.43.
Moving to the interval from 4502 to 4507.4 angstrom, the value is 4506.88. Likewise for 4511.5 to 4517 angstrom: 4516.23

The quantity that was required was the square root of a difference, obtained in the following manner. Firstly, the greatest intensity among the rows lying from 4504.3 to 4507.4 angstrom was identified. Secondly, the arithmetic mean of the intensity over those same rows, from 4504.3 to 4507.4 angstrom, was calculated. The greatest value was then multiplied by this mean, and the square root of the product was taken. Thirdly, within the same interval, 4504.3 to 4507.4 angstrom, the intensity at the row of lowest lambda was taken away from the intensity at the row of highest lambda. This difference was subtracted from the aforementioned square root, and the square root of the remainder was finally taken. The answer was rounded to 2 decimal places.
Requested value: 3.97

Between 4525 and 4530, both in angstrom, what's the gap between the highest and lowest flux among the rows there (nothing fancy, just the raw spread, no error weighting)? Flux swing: 9.9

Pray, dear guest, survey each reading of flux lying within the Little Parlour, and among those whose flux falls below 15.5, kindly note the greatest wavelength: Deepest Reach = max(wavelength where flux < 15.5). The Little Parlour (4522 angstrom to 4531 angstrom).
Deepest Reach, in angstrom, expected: 4525.60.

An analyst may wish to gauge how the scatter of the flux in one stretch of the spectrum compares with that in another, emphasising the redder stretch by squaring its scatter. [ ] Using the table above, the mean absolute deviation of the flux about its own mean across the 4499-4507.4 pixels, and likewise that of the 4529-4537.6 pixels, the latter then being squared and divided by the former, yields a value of 1.7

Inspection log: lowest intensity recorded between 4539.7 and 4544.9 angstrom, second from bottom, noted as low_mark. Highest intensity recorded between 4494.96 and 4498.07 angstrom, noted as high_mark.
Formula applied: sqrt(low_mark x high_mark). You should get 14.9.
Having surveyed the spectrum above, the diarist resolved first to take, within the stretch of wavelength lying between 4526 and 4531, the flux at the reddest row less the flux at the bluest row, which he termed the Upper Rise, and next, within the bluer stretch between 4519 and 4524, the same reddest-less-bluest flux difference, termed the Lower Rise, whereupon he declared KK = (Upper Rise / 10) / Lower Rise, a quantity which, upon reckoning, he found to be 0.0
